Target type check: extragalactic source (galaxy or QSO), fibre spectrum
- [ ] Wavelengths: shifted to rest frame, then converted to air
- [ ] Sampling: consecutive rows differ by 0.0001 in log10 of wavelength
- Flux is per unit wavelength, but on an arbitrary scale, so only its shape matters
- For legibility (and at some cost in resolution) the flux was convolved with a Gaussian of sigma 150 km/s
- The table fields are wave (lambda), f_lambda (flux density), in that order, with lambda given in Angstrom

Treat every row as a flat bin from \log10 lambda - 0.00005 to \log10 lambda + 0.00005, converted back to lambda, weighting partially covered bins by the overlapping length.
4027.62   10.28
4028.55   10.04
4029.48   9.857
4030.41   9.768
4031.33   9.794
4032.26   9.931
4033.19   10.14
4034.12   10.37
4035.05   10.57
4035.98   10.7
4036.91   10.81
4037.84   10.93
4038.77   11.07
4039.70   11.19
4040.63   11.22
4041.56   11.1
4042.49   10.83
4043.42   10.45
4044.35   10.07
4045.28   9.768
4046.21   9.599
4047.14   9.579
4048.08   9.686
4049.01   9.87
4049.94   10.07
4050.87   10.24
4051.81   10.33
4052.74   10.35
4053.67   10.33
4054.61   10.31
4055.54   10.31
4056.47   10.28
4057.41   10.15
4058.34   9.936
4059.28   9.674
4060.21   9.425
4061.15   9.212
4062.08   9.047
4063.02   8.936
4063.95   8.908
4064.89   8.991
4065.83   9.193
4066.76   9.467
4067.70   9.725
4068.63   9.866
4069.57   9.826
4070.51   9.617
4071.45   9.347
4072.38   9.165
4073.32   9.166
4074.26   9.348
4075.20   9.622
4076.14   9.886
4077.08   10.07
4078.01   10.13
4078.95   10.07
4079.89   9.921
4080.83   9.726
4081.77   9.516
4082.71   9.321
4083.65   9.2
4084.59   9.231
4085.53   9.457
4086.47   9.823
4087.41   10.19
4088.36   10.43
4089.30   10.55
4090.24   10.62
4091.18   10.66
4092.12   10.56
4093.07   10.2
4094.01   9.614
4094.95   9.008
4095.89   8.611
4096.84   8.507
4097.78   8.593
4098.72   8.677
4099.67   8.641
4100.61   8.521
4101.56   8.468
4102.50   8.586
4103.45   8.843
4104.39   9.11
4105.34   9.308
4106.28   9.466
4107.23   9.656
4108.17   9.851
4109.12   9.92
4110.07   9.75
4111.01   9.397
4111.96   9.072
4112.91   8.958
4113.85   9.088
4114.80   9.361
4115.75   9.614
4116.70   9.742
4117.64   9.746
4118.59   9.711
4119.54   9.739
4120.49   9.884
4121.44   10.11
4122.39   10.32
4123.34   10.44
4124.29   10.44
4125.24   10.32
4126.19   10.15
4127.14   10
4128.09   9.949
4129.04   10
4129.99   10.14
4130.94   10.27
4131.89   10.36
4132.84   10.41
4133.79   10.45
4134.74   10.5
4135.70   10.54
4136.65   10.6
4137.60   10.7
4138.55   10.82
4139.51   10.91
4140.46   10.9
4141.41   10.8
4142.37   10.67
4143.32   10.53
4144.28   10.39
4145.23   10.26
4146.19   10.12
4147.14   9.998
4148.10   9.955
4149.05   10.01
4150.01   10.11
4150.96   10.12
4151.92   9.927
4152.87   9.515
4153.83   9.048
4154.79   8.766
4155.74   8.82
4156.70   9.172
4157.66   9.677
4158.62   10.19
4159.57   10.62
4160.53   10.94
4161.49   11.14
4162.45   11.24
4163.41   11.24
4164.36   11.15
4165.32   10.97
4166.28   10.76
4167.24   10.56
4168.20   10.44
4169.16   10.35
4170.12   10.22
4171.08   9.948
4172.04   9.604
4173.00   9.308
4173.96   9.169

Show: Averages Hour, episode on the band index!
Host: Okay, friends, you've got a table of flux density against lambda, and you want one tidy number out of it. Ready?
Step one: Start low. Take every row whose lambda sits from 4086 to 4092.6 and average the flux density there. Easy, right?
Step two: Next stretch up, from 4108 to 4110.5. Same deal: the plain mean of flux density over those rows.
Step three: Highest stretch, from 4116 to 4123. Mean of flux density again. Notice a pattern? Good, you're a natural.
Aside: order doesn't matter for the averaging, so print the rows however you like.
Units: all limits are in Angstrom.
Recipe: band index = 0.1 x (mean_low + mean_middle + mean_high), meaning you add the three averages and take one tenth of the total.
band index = 3.01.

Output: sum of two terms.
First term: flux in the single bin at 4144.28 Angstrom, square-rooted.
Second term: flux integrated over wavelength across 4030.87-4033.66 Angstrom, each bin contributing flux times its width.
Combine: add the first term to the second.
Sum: 31.0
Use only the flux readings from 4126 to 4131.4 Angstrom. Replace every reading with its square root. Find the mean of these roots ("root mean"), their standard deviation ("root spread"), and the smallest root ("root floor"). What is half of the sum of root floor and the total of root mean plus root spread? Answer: 3.17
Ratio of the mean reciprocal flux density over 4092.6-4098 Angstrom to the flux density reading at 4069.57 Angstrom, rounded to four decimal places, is 0.0112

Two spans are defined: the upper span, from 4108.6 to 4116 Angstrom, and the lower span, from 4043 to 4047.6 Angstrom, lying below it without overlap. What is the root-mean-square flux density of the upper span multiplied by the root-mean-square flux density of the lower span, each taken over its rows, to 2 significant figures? 93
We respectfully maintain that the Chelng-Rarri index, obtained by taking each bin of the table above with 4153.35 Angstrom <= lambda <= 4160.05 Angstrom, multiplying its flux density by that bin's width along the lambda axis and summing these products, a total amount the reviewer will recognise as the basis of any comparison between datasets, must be 63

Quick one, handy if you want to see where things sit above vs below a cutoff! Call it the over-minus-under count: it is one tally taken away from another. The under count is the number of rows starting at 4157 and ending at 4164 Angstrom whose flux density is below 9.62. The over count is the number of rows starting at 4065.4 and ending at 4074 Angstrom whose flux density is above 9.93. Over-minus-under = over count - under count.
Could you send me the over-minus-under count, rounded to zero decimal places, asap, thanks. 0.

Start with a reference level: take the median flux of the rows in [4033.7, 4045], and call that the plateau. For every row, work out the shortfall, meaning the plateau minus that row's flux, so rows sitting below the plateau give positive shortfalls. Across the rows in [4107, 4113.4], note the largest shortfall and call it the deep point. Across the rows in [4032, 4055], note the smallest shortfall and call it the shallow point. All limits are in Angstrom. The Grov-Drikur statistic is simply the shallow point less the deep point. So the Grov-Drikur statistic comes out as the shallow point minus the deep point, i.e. -2.3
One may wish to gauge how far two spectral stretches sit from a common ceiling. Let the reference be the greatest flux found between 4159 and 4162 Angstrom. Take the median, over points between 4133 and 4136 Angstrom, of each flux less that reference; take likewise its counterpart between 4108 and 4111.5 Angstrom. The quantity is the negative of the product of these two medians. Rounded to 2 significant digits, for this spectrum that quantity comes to -0.86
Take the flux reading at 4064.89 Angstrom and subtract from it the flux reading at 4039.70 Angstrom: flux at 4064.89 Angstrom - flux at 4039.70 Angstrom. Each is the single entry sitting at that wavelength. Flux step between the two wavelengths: -2.2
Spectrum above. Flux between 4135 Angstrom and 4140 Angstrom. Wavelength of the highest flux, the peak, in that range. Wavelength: 4139.51 Angstrom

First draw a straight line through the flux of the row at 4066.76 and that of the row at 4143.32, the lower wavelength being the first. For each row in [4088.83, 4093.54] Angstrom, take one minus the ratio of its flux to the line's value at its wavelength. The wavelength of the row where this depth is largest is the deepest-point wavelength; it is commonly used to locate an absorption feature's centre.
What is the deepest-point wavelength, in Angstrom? 4093.07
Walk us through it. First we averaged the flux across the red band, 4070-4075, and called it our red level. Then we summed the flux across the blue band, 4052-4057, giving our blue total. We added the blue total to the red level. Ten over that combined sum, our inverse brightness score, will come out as 0.164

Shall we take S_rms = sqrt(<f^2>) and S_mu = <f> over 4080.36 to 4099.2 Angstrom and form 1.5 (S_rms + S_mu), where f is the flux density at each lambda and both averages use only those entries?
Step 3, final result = 28.9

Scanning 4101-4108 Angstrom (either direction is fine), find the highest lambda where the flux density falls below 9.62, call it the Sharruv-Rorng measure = 4106.28 Angstrom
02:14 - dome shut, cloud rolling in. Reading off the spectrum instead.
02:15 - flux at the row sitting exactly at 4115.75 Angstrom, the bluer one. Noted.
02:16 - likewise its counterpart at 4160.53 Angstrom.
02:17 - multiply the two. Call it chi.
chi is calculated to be 105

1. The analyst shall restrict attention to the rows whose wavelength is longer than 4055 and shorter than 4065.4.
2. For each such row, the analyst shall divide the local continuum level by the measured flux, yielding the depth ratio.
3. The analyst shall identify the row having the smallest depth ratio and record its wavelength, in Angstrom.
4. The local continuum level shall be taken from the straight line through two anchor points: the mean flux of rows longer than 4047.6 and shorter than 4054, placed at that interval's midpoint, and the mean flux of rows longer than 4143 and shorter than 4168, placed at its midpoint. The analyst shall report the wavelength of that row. 4055.54 Angstrom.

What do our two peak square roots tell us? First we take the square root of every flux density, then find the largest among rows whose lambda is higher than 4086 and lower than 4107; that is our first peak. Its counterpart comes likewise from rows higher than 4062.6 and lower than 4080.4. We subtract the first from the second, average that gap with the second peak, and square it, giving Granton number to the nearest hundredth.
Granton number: 2.40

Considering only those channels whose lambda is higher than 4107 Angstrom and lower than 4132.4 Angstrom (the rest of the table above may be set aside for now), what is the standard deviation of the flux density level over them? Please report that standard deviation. 0.41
